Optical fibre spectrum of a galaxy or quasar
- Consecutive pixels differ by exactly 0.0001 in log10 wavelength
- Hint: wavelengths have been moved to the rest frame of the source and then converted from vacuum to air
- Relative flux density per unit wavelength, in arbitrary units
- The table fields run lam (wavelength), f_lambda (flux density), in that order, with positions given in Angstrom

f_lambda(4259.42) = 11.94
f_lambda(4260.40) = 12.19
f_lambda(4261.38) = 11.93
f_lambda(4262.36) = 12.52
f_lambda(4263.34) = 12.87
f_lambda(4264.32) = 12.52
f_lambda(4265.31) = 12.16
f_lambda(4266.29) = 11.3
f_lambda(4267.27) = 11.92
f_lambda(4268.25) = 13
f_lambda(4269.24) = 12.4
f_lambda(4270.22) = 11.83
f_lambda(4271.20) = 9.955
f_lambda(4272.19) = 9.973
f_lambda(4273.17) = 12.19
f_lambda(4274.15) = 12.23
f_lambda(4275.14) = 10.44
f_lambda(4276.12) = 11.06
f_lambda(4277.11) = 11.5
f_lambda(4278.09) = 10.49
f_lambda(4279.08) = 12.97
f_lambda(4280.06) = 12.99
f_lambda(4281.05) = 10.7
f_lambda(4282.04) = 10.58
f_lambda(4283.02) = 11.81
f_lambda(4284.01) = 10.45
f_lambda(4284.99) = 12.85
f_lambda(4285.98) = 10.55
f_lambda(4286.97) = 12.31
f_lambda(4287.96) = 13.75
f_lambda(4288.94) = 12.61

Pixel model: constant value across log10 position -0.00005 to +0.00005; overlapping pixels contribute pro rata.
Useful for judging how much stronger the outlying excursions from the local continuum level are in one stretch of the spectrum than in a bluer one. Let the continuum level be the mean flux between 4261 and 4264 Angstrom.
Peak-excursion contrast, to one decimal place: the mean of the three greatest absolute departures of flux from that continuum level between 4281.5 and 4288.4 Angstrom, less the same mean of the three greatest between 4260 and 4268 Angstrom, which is 1.2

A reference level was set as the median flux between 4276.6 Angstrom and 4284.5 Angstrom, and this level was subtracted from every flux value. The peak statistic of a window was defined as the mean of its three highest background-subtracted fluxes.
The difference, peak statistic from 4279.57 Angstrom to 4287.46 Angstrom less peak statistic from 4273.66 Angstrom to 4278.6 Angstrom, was 1.1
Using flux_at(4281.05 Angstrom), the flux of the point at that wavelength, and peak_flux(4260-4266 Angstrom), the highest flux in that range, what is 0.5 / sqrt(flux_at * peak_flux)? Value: 0.0426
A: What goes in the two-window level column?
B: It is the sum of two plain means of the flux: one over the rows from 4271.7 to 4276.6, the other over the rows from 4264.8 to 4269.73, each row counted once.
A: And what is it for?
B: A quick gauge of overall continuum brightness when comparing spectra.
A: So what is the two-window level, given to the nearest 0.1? 23.3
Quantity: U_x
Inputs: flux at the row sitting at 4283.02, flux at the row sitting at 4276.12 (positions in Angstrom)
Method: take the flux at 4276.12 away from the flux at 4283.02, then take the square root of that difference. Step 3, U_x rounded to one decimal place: 0.9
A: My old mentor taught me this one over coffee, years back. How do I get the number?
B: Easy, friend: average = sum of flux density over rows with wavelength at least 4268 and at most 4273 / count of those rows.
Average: 11.4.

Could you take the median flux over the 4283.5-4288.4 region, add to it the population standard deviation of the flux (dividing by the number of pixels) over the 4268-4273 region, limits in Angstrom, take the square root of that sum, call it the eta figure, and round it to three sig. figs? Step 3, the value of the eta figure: 3.68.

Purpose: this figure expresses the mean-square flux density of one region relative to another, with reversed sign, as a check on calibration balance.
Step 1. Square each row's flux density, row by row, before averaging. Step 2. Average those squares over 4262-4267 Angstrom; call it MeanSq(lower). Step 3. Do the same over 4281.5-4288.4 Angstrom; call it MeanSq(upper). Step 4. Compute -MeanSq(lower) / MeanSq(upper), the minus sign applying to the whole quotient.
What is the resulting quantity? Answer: -1.08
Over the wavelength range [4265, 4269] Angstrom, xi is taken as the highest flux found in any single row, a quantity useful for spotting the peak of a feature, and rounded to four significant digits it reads 13.00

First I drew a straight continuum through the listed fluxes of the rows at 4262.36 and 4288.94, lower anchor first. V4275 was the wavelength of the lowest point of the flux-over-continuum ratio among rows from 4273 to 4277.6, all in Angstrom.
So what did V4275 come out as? 4275.14 Angstrom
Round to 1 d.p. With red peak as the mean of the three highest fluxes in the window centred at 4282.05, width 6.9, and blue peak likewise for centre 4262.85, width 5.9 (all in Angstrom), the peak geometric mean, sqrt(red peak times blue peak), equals 12.8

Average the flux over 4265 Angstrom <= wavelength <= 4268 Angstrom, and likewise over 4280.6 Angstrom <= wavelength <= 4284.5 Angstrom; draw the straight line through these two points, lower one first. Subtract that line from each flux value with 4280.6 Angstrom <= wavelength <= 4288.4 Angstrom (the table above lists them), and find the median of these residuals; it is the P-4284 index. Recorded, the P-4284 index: 0.41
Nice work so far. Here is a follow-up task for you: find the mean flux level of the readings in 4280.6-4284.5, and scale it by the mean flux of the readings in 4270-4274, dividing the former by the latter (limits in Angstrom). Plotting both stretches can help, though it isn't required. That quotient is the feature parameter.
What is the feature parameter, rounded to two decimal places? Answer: 0.99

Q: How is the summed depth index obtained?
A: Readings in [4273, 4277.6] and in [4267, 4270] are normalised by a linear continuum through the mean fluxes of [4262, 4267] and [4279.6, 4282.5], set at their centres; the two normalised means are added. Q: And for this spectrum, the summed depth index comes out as 2.01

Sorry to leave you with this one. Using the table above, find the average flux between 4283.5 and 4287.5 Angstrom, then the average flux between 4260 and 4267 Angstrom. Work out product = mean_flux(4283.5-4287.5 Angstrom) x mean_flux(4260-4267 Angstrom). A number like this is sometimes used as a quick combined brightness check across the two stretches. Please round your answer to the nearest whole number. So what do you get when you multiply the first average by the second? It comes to 141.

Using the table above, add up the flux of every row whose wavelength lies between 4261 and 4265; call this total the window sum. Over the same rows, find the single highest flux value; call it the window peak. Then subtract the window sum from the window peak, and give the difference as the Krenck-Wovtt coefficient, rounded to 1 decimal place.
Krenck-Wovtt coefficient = -37.0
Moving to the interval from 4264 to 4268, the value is -35.4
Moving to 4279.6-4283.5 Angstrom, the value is -33.1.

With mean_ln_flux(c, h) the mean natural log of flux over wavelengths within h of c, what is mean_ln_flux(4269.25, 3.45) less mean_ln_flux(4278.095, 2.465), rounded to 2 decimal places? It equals -0.03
